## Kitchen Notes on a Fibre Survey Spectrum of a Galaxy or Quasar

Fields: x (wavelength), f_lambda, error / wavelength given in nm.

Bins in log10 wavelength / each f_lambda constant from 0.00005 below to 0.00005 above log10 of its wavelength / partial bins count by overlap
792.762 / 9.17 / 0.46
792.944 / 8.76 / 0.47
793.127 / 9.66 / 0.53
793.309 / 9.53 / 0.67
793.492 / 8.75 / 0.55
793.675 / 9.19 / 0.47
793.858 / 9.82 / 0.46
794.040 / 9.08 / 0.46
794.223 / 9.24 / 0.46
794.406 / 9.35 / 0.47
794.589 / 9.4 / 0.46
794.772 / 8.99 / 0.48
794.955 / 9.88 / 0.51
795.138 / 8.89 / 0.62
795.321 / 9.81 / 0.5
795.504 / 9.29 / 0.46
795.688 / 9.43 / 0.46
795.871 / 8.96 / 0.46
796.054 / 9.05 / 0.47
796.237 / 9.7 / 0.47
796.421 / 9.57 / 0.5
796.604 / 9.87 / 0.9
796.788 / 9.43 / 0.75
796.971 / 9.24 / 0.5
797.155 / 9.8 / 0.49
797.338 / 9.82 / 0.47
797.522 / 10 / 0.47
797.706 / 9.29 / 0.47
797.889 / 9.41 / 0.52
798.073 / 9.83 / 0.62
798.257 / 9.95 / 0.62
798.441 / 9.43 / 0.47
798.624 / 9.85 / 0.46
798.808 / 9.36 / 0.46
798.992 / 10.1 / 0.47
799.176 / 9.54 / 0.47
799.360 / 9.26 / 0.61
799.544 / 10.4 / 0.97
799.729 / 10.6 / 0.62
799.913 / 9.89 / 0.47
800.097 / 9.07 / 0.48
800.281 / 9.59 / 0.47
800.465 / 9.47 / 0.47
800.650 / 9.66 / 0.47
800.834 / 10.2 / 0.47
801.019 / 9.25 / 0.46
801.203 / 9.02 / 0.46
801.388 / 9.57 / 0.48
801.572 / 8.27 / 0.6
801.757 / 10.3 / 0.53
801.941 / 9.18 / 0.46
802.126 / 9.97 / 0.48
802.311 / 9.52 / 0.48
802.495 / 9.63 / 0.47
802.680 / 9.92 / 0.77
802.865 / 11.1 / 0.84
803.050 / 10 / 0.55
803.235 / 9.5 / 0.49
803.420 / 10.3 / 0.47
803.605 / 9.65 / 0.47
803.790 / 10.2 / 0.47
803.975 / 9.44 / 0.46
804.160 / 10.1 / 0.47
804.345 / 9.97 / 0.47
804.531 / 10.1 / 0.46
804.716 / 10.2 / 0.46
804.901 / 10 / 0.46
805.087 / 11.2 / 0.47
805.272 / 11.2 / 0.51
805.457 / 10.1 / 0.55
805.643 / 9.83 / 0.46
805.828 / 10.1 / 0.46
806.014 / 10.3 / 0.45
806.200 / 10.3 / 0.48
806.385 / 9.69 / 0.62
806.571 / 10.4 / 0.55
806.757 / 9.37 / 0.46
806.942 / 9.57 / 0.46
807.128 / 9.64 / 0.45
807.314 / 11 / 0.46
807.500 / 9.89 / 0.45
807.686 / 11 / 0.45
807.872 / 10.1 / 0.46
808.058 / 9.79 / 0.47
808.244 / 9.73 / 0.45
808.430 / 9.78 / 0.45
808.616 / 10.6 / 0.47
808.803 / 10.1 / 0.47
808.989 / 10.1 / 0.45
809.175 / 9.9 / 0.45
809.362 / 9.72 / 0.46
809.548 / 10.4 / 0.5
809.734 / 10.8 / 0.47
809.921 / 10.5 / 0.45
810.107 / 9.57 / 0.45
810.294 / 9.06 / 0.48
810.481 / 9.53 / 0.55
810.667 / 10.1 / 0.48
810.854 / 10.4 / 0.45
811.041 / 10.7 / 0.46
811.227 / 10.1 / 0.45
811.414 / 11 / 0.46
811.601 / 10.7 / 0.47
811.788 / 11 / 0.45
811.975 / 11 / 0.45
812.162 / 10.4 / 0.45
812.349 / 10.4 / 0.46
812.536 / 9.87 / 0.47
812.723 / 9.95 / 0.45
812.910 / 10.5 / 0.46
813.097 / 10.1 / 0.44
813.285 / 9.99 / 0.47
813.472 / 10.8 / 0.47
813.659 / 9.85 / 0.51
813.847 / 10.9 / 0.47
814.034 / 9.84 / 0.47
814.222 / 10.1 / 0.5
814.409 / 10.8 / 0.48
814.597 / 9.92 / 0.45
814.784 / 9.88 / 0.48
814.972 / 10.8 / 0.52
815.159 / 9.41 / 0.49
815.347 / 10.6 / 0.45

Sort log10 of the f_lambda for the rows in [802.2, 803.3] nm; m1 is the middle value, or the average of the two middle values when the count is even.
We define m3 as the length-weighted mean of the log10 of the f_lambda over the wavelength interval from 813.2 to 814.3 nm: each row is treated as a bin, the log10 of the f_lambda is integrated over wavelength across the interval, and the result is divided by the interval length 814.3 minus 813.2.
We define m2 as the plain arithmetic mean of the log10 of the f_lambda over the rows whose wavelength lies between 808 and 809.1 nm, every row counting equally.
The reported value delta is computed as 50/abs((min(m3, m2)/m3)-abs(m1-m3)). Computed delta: 51.5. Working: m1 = 0.99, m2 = 1.001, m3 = 1.01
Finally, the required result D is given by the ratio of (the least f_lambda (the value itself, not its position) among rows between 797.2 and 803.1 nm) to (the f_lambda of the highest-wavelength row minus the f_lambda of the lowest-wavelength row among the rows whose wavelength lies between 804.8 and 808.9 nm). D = 83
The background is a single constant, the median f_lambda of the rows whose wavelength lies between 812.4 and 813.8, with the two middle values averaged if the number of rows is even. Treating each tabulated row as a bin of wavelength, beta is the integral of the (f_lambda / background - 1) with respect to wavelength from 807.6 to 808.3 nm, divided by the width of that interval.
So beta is 0.02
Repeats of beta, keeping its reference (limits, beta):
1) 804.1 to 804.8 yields 0.01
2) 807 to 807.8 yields 0.03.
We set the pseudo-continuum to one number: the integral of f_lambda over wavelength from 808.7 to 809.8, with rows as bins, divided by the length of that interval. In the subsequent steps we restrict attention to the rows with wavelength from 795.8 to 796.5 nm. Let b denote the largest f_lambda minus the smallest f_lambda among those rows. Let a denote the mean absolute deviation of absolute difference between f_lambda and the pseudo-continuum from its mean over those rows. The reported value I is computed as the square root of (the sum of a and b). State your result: 1.03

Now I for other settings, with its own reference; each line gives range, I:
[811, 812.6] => 1.18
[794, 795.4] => 1.13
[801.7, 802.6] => 1.18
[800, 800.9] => 1.17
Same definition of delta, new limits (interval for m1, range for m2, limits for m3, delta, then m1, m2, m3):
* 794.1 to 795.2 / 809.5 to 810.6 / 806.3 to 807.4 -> 51.5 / 0.97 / 0.998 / 1.00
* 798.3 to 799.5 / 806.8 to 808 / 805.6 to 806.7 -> 51.4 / 0.98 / 1.008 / 1.00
